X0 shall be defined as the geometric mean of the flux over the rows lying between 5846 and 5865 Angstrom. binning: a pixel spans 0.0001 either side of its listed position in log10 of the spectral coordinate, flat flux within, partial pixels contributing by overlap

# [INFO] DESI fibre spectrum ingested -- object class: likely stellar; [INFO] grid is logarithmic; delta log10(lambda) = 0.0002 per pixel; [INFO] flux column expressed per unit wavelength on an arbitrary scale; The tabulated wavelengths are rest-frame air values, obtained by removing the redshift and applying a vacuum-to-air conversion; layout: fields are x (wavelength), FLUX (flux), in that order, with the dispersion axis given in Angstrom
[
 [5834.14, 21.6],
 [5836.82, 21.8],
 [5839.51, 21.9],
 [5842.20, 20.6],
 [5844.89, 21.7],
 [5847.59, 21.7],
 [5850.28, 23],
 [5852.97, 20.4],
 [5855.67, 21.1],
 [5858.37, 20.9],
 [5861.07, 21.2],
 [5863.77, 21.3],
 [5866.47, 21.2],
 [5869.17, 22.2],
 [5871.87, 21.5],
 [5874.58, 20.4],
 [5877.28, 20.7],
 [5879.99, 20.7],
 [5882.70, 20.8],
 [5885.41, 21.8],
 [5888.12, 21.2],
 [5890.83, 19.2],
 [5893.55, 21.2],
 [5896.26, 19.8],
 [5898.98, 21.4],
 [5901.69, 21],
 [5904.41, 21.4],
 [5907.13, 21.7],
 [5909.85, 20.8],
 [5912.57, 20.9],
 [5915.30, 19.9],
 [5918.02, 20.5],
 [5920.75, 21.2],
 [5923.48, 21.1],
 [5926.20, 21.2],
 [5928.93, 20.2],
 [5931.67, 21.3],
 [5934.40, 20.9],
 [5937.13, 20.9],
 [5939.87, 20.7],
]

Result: 21.4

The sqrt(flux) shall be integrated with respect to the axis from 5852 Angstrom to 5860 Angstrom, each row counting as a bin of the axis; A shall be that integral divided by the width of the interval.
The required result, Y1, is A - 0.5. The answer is 4.06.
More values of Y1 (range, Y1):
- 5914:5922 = 4.03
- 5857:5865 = 4.09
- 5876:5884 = 4.05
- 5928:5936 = 4.06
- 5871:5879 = 4.06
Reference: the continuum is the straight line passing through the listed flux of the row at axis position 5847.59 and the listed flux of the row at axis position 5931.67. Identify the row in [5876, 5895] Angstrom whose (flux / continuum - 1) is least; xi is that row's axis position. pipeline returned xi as 5890.83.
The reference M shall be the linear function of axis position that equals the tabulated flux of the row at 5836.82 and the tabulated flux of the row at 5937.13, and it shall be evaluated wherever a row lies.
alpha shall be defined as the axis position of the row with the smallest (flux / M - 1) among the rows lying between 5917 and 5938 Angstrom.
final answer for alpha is 5928.93 Angstrom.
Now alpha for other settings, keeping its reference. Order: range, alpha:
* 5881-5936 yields 5890.83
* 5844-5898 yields 5890.83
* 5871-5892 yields 5890.83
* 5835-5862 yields 5852.97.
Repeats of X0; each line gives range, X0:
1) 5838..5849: 21.5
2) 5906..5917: 20.8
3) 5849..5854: 21.7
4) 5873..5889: 20.9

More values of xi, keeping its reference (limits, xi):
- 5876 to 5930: 5890.83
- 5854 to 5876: 5874.58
